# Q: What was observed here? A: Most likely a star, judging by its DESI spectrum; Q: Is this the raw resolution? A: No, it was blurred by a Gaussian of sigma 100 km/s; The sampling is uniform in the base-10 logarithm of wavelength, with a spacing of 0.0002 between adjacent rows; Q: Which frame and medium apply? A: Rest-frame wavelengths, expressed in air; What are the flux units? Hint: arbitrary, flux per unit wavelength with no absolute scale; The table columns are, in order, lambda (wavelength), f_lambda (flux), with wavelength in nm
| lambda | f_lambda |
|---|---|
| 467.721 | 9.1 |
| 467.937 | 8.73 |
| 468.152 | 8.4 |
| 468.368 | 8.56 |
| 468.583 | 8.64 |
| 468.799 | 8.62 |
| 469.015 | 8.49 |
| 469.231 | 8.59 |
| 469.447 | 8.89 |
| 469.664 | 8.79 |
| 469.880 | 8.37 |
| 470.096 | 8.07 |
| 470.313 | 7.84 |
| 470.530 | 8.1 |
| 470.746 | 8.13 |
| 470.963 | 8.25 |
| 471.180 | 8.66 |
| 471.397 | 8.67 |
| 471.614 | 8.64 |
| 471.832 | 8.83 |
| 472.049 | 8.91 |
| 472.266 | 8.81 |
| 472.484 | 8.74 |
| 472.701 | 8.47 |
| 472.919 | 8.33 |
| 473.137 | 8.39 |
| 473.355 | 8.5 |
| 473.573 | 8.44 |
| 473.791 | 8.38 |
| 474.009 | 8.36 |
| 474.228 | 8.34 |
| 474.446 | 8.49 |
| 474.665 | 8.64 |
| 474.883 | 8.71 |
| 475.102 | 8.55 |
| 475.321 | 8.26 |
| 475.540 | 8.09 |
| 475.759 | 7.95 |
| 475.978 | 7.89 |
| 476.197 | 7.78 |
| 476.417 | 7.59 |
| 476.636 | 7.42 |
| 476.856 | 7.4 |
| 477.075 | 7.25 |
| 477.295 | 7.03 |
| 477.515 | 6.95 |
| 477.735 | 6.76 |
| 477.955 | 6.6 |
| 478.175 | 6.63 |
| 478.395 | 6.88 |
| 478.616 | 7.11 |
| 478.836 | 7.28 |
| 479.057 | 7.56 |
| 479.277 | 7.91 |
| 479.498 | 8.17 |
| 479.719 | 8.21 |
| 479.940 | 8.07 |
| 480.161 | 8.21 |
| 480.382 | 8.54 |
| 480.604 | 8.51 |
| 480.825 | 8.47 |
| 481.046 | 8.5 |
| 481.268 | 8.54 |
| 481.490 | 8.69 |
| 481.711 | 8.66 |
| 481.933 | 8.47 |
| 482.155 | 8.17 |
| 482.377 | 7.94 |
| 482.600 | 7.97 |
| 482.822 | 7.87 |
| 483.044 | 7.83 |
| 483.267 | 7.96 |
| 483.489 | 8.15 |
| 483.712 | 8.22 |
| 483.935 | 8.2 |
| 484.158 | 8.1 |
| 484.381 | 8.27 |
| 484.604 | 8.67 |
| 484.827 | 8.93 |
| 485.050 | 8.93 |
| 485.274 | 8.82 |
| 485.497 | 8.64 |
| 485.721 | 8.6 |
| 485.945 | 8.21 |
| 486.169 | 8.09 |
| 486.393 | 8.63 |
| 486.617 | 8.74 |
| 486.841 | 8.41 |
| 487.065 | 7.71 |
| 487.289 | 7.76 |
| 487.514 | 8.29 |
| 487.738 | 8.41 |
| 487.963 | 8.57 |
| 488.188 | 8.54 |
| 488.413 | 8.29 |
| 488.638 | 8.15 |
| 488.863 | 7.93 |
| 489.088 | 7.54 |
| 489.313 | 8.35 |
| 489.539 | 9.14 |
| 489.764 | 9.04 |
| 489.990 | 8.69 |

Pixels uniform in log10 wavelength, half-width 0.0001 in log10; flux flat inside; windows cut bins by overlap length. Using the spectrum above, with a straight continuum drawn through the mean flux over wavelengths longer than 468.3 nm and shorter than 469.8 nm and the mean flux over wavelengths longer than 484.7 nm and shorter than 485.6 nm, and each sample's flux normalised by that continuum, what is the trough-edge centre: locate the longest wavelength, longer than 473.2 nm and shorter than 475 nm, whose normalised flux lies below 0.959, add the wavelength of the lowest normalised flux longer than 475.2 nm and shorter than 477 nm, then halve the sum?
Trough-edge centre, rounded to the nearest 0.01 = 475.54 nm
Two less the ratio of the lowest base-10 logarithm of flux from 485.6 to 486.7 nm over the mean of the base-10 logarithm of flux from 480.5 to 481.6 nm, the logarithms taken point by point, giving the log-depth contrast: 1.03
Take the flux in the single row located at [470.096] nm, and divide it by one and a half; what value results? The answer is 5.4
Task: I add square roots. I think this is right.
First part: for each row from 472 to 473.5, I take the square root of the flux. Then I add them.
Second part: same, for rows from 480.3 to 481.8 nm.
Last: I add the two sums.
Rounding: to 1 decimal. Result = 41.0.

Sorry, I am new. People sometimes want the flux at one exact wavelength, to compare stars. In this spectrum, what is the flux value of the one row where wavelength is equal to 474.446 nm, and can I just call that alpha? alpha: 8.49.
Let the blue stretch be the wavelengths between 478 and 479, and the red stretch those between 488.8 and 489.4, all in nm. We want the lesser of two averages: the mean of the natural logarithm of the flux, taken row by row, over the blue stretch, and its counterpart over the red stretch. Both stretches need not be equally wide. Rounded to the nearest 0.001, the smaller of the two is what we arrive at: 1.942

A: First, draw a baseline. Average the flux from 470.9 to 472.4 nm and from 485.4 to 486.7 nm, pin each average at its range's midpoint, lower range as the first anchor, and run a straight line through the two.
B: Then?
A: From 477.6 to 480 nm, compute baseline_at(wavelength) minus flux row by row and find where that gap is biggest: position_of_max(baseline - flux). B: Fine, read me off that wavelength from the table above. 477.955 nm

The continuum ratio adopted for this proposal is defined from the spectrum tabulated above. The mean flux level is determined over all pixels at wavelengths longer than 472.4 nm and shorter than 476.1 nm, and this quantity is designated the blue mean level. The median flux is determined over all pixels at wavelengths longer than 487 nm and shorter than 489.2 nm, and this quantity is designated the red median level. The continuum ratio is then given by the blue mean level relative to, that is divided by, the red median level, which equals 1.02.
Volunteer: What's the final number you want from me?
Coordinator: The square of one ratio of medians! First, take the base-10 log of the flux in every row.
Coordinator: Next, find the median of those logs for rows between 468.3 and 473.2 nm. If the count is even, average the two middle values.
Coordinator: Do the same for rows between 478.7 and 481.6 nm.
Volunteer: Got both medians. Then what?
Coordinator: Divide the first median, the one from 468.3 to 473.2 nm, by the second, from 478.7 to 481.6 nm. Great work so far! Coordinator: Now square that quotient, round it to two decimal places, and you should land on 1.04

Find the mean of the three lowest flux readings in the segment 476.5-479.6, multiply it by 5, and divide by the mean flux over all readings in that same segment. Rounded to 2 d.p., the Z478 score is 4.62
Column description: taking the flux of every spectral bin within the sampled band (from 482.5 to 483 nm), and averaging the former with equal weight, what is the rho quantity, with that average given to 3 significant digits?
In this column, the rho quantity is 7.92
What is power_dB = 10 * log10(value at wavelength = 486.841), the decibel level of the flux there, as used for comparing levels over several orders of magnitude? 9.2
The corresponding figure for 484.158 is 9.1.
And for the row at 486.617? 9.4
